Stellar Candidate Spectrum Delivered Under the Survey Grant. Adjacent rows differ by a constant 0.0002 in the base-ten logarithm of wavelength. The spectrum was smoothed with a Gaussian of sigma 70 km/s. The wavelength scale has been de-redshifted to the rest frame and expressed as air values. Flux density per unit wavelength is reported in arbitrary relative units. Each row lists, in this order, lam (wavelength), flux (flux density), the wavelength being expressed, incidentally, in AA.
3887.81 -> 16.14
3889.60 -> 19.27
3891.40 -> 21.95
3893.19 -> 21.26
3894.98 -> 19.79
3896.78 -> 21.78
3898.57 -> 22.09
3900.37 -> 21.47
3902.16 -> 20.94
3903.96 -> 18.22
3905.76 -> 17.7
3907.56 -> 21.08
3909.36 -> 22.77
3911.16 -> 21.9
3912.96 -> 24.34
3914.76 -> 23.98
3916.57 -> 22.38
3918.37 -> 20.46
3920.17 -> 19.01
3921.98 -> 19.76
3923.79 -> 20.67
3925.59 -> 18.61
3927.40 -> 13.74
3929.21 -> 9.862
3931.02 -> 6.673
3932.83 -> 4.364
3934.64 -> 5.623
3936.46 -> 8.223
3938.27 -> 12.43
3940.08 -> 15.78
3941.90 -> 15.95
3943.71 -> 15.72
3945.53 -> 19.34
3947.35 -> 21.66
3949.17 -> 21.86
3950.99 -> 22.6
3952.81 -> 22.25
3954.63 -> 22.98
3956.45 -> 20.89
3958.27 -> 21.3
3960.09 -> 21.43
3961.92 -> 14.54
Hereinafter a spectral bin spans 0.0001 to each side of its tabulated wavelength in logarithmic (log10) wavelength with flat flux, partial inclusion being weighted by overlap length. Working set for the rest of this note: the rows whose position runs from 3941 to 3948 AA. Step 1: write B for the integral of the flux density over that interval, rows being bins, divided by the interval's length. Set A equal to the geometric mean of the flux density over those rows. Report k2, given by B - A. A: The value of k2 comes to 0.04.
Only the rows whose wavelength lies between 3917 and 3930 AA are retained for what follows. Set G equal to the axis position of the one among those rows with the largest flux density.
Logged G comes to 3923.79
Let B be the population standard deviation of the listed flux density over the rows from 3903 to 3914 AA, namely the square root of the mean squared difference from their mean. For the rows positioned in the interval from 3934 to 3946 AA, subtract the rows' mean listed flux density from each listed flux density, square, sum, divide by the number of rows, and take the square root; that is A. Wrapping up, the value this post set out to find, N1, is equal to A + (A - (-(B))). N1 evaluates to 11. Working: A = 4.5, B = 2.4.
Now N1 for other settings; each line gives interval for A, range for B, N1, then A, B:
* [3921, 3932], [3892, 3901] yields 11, 5.2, 0.8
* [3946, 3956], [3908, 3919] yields 2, 0.5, 1.3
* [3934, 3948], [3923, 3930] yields 14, 5.0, 4.2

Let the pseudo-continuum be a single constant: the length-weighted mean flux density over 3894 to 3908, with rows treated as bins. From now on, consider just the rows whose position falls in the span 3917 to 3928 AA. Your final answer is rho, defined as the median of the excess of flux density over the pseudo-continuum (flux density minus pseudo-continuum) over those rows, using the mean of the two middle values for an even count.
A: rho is -1.0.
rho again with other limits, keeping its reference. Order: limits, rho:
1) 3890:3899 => 1.4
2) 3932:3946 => -6.3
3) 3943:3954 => 1.4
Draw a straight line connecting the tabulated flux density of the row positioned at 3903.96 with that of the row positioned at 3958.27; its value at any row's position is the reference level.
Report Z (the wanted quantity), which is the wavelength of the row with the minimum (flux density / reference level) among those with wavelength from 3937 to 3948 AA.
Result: 3938.27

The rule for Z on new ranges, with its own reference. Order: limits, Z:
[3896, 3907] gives 3905.76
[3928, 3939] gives 3932.83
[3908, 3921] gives 3920.17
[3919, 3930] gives 3929.21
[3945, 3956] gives 3945.53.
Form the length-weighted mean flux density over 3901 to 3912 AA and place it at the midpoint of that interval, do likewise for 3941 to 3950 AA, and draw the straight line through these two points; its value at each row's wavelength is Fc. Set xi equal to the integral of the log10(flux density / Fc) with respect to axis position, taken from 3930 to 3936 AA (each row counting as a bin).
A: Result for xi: -3.2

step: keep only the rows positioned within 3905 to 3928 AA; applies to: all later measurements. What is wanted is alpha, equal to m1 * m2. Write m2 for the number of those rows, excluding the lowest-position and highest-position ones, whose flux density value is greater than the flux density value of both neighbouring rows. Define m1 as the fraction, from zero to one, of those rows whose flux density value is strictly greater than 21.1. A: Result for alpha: 1.15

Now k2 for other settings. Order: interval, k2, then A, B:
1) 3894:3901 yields 0.01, 21.3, 21.3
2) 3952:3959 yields 0.04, 21.8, 21.9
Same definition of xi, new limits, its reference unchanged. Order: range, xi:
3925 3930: -0.8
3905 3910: 0.0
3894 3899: 0.0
